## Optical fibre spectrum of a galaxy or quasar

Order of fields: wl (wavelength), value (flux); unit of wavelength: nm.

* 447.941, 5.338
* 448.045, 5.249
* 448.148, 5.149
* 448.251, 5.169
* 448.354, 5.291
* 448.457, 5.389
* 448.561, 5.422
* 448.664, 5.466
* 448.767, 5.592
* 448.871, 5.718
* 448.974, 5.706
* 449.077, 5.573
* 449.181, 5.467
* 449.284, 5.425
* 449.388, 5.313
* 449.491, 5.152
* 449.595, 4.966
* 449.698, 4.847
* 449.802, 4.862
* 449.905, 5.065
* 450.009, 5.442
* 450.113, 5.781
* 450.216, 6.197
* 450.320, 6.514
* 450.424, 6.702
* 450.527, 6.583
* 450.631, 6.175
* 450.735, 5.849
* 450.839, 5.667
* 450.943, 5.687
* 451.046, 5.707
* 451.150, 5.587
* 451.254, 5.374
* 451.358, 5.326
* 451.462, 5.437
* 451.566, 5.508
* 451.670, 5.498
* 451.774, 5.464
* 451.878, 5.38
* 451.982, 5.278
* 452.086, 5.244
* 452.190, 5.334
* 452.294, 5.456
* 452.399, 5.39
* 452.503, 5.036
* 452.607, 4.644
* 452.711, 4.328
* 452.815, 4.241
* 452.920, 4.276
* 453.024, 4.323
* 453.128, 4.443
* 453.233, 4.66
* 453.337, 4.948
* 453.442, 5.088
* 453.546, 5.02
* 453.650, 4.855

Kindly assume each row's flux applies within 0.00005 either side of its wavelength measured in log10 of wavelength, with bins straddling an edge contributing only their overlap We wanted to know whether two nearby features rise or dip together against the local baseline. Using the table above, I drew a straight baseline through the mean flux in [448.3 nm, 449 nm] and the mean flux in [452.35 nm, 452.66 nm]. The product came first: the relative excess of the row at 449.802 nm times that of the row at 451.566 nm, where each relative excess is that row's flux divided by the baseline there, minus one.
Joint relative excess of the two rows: -0.007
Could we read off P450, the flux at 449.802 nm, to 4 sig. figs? 4.862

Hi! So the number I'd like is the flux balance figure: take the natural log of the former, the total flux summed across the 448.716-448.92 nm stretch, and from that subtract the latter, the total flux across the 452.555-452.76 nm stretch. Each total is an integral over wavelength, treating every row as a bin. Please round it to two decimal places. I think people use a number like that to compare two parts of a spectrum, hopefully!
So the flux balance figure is -0.78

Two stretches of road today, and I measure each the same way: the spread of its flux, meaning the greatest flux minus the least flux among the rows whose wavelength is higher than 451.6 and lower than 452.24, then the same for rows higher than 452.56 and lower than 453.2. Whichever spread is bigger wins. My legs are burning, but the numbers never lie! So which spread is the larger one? 0.40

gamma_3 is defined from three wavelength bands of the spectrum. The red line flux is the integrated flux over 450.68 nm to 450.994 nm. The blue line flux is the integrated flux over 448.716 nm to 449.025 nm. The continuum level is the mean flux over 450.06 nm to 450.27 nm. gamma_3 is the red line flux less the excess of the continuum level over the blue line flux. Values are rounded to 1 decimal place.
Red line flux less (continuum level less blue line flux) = -2.4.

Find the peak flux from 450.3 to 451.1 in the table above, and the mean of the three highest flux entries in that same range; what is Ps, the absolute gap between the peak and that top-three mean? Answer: 0.10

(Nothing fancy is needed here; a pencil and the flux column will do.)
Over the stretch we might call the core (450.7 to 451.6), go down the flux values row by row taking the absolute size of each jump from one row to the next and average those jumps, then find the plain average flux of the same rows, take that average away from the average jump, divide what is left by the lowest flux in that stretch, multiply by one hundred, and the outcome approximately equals -103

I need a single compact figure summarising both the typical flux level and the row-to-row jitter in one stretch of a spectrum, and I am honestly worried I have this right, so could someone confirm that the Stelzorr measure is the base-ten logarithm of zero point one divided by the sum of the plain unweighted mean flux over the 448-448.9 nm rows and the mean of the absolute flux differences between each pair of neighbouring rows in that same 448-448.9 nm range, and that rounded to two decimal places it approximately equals -1.74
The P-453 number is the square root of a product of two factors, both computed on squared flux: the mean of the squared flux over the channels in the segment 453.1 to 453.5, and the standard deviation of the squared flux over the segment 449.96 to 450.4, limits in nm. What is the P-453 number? 11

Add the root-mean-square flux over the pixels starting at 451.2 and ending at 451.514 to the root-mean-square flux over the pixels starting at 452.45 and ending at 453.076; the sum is 9.9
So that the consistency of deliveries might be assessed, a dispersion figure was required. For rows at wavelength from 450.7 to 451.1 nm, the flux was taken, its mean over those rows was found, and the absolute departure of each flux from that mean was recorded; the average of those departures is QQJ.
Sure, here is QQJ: 0.06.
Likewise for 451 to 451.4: 0.15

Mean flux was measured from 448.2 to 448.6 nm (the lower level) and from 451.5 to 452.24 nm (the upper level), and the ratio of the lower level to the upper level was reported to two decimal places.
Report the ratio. 0.99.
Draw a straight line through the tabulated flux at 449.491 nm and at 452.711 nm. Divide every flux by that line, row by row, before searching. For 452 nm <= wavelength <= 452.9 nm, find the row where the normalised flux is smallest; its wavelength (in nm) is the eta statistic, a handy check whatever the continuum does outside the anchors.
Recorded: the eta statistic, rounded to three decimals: 452.815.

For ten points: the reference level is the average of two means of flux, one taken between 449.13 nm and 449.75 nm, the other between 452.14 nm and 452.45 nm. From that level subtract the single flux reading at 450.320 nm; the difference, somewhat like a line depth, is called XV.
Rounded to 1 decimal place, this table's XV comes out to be -1.2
